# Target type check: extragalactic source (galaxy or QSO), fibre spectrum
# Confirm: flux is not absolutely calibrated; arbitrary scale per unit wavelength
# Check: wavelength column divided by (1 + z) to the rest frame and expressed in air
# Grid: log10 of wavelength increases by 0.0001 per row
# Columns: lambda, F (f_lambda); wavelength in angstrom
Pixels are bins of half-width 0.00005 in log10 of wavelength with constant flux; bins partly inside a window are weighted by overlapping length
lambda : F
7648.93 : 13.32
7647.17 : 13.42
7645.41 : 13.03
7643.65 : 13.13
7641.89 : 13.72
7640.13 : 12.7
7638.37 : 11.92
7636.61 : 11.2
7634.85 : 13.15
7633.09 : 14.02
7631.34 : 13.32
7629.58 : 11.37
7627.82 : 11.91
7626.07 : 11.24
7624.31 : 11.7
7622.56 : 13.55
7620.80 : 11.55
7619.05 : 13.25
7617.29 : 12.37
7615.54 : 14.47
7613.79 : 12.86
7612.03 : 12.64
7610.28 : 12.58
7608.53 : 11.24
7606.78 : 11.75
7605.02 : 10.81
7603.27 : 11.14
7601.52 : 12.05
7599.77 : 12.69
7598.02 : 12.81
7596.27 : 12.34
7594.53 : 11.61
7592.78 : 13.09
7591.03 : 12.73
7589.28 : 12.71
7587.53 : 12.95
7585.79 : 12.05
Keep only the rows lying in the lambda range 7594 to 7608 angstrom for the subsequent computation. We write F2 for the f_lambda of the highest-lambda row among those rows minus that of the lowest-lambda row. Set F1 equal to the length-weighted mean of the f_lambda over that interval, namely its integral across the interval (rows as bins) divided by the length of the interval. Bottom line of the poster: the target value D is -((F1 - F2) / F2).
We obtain -84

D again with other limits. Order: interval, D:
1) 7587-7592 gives 59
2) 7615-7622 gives 5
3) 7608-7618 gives -10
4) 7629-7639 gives -22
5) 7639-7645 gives -30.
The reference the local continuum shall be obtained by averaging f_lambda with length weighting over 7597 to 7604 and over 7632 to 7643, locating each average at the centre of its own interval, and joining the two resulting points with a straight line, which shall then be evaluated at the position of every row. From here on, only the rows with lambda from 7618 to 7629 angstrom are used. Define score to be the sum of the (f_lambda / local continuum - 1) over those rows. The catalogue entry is -0.2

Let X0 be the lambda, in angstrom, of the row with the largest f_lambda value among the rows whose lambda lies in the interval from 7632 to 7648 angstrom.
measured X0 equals 7633.09 angstrom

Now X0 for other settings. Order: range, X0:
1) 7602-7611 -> 7610.28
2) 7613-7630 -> 7615.54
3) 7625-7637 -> 7633.09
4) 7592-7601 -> 7592.78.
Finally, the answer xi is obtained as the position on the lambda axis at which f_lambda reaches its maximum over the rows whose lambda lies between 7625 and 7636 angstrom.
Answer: 7633.09 angstrom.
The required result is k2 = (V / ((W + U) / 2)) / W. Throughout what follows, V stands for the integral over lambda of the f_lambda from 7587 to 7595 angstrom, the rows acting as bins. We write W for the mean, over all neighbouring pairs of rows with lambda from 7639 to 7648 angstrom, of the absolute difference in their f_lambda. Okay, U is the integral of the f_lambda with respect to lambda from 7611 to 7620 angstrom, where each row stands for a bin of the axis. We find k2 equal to 3.3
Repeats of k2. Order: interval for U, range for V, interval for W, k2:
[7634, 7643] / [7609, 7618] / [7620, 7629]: 1.6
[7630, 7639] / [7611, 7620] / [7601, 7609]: 3.1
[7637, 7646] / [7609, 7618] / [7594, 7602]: 4.1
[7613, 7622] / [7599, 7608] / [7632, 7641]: 1.7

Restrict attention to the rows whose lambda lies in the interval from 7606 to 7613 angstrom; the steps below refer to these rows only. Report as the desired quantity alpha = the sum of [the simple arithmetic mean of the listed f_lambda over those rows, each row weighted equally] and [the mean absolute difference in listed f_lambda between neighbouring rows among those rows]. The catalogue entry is 12.7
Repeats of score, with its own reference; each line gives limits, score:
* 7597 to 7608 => -0.2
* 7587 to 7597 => 0.3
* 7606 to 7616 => 0.1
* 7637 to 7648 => 0.0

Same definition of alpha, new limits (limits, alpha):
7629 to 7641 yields 13.7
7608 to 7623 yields 14.0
